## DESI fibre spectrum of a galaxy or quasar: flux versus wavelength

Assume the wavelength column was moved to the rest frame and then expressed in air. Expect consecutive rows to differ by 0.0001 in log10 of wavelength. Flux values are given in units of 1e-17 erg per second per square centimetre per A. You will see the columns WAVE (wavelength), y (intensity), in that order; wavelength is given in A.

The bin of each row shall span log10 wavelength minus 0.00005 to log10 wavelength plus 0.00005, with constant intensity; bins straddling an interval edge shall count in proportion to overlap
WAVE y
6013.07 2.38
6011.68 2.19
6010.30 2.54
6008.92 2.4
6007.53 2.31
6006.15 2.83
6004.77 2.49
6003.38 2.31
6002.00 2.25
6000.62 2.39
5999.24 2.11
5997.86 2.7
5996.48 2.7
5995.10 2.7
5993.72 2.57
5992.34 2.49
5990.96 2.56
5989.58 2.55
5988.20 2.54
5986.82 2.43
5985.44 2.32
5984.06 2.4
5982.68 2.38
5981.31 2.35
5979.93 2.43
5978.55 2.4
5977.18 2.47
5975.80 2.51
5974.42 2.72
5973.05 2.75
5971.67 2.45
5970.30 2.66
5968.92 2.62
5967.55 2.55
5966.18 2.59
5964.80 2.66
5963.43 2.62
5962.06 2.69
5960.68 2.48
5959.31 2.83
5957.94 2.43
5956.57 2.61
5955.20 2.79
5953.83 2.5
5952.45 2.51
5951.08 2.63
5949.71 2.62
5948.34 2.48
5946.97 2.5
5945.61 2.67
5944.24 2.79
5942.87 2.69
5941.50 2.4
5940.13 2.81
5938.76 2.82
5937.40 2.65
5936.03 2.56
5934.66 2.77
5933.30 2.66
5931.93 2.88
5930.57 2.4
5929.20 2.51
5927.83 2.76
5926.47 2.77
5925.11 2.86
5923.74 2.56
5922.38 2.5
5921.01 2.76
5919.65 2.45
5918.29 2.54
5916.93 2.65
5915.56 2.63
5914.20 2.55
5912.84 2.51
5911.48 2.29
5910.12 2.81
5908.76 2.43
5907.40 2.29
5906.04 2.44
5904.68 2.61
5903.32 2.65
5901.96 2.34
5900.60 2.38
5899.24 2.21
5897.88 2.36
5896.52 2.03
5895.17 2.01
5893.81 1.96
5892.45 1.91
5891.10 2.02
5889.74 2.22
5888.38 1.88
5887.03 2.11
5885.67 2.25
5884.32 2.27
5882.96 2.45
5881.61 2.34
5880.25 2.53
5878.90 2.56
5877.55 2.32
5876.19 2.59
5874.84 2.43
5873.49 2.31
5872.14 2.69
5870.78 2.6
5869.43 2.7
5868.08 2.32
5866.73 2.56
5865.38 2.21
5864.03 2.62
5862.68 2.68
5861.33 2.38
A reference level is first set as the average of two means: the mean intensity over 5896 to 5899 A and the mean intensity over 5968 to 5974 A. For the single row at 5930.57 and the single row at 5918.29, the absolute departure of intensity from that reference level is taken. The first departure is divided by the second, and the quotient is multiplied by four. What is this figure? 0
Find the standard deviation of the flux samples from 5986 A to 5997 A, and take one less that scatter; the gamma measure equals 0.91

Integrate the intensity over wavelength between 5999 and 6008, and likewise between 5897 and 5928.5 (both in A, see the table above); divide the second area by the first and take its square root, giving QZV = 1.9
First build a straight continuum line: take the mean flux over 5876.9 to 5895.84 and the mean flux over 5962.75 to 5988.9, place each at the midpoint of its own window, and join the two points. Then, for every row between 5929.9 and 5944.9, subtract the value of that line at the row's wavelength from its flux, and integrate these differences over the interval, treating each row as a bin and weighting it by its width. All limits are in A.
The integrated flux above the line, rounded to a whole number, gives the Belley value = 4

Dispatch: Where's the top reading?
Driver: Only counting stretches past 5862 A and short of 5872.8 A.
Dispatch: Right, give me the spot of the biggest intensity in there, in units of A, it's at 5869.43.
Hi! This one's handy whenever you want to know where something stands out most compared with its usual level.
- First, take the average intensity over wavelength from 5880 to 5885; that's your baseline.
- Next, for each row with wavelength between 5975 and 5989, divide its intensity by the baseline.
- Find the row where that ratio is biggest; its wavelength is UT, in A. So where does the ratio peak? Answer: 5988.20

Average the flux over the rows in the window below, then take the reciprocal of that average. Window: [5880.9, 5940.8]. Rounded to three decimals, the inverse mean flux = 0.408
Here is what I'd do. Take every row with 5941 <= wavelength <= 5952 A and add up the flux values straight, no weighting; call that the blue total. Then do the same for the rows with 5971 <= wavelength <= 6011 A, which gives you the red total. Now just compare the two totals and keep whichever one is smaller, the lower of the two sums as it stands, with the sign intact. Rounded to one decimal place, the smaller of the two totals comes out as 20.8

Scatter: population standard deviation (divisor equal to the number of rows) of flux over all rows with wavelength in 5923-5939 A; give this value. 0.145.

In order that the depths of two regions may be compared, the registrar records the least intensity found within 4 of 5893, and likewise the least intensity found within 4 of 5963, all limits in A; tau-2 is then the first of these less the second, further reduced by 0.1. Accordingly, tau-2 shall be -0.67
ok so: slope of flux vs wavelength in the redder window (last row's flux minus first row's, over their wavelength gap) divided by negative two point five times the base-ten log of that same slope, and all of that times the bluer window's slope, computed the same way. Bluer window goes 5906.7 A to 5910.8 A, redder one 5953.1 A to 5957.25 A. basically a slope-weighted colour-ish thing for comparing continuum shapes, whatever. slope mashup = 0.0022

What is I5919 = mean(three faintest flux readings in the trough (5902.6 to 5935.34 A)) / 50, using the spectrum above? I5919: 0.047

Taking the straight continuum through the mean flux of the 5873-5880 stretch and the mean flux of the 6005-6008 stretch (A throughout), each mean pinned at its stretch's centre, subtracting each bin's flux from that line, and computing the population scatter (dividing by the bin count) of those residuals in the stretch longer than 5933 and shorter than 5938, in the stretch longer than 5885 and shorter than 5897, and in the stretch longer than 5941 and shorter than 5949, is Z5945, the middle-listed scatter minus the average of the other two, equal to 0.02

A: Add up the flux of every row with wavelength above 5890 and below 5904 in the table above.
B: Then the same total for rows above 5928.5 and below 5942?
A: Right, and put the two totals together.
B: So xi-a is 48.3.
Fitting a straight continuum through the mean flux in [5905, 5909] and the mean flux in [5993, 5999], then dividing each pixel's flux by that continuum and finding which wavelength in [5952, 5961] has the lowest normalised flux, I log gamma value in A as 5957.94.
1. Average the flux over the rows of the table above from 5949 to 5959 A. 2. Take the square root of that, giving 1.61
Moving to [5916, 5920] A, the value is 1.60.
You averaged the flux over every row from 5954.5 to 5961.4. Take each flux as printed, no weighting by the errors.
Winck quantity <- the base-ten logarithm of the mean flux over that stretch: 0.420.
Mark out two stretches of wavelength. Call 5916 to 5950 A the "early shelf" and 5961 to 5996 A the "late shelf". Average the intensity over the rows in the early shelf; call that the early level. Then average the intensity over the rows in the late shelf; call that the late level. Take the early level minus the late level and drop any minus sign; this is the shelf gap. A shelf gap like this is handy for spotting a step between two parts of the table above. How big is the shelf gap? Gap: 0.11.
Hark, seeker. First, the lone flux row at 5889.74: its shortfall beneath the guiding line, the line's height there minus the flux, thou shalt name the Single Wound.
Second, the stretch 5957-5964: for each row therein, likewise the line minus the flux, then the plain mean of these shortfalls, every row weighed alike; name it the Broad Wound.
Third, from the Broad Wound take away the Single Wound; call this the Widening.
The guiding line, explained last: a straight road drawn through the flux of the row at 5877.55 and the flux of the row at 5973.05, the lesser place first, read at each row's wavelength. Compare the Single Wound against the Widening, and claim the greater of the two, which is 0.155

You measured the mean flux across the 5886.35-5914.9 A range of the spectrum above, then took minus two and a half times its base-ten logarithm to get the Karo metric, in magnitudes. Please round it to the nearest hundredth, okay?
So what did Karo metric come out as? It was -0.90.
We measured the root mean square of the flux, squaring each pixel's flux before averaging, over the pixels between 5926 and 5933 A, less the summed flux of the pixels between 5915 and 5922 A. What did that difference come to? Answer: -10.4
